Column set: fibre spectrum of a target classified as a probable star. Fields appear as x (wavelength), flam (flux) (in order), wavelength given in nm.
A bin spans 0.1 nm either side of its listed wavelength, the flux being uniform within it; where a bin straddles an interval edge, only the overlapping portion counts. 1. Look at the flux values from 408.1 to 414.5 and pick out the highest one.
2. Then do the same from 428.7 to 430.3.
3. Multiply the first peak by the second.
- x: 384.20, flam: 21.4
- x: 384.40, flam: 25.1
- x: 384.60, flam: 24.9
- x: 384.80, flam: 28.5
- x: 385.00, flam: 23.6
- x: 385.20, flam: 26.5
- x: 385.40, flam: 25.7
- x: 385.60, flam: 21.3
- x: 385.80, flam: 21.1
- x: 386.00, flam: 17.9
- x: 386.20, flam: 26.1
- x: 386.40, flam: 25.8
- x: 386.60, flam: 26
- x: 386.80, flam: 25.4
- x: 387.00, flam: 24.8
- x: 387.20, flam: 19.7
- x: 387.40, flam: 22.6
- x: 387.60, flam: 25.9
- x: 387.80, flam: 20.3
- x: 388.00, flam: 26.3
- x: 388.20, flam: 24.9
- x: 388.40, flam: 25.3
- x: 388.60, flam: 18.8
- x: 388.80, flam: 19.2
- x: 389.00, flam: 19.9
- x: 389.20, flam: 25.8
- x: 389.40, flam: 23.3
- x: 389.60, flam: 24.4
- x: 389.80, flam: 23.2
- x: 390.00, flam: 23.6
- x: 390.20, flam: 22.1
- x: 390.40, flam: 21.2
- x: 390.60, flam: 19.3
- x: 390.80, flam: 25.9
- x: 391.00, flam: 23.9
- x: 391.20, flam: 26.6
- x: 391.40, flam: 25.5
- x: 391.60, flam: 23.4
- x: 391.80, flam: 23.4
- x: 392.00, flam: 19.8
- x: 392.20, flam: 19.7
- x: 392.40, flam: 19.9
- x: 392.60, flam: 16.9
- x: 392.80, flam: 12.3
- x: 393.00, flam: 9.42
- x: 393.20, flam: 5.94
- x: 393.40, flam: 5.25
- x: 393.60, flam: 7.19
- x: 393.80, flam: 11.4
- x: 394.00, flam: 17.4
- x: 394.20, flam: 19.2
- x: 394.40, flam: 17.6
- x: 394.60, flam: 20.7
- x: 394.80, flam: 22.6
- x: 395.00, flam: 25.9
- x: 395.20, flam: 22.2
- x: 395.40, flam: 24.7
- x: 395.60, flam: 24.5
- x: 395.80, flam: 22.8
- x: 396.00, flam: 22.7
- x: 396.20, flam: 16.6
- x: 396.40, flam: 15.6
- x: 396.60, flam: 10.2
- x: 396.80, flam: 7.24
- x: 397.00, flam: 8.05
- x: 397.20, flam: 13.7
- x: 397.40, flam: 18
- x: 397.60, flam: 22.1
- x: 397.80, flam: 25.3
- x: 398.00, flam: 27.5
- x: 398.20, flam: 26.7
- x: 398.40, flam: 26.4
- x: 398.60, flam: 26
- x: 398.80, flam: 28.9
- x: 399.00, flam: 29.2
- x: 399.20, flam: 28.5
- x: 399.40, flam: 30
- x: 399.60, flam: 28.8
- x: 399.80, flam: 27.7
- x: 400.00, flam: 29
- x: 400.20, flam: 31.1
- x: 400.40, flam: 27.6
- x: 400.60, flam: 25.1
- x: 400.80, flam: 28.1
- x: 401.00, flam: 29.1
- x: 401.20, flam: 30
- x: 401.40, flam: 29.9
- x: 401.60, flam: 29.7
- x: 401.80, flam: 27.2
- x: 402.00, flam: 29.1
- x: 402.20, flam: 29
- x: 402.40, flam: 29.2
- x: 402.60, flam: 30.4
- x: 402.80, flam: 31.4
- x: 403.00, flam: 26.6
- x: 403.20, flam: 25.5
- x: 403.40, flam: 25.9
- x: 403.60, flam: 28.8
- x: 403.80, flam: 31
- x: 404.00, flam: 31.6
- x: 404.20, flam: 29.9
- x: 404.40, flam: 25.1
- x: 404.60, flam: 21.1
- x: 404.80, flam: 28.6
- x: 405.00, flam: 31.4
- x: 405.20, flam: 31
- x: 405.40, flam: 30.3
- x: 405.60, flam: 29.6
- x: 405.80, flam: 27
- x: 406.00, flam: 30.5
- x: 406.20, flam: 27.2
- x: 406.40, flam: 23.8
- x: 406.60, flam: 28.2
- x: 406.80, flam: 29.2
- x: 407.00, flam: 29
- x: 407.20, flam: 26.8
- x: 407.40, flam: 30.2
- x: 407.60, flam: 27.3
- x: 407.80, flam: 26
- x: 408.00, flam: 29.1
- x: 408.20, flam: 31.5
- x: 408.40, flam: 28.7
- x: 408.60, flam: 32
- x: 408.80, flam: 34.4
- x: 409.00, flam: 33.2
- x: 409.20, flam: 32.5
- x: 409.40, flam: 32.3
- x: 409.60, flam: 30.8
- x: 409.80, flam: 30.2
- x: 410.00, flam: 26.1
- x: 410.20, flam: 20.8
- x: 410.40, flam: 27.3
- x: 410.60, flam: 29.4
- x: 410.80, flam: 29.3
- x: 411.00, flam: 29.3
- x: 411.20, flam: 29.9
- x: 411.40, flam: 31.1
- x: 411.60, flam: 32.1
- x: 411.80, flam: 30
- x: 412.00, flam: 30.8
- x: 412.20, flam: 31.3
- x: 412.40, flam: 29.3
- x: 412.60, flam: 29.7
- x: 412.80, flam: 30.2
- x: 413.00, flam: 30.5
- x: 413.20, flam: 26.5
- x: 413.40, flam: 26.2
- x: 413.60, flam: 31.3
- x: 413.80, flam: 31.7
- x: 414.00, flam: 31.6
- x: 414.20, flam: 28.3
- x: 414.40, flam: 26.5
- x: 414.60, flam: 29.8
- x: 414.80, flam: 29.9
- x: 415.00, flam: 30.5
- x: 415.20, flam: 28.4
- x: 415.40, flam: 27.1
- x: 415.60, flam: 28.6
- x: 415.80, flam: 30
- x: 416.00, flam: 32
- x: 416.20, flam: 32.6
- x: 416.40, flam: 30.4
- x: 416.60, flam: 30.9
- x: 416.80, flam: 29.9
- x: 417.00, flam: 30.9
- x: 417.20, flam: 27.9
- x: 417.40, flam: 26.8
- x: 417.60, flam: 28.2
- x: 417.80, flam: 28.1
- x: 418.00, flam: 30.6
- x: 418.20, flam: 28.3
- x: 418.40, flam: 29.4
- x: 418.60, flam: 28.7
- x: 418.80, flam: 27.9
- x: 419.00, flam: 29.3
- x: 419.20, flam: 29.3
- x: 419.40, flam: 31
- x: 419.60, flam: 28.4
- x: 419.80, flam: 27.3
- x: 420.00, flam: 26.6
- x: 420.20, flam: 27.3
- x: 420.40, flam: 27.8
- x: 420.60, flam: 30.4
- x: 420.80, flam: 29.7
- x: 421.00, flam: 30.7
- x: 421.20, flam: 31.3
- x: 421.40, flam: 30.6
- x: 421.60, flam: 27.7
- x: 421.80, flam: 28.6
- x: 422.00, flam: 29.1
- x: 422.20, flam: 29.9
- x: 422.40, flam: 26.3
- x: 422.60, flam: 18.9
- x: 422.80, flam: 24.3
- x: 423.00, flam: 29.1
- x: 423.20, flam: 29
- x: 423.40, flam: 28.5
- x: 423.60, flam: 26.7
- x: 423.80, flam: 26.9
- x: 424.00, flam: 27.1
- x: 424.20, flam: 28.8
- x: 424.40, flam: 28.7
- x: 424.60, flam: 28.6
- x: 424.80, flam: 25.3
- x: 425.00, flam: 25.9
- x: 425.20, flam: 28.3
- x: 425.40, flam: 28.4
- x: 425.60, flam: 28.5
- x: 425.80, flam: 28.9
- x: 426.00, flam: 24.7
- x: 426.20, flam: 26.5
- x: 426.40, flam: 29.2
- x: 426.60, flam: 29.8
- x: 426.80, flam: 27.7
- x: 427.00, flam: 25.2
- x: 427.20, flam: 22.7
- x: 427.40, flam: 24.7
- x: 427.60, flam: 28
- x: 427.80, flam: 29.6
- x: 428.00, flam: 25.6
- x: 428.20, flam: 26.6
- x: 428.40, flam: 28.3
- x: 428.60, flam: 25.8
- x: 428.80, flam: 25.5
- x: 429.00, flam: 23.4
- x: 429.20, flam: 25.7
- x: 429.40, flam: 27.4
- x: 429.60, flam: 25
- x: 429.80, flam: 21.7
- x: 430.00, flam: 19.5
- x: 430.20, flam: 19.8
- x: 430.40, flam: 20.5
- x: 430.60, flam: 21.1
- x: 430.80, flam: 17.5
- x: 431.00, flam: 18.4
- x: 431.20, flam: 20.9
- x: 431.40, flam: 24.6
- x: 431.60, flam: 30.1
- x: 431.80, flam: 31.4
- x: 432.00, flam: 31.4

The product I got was 943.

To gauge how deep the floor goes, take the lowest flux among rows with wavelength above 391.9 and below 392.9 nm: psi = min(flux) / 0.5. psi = 25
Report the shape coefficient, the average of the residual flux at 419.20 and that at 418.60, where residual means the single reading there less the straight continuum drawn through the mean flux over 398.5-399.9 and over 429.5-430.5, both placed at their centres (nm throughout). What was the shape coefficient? 5.1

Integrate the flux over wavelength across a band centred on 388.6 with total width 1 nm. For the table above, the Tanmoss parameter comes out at 21.6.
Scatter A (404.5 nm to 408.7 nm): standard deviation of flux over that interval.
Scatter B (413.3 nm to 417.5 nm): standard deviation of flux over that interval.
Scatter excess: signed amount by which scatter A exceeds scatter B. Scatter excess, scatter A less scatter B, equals 0.7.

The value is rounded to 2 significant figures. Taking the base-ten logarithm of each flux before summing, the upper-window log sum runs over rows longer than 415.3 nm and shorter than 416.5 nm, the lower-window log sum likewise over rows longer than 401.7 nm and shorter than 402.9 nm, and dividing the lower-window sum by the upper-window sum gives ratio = 0.99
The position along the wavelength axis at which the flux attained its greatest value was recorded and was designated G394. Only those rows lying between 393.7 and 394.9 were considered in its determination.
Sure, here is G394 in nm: 394.80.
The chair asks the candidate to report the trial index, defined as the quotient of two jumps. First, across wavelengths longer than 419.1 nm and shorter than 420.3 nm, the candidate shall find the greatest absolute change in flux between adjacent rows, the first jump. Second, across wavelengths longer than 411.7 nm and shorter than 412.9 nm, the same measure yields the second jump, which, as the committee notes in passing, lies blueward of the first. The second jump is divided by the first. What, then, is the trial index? 0.77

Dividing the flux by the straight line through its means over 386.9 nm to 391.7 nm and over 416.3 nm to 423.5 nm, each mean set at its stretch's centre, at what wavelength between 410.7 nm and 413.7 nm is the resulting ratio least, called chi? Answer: 413.40 nm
